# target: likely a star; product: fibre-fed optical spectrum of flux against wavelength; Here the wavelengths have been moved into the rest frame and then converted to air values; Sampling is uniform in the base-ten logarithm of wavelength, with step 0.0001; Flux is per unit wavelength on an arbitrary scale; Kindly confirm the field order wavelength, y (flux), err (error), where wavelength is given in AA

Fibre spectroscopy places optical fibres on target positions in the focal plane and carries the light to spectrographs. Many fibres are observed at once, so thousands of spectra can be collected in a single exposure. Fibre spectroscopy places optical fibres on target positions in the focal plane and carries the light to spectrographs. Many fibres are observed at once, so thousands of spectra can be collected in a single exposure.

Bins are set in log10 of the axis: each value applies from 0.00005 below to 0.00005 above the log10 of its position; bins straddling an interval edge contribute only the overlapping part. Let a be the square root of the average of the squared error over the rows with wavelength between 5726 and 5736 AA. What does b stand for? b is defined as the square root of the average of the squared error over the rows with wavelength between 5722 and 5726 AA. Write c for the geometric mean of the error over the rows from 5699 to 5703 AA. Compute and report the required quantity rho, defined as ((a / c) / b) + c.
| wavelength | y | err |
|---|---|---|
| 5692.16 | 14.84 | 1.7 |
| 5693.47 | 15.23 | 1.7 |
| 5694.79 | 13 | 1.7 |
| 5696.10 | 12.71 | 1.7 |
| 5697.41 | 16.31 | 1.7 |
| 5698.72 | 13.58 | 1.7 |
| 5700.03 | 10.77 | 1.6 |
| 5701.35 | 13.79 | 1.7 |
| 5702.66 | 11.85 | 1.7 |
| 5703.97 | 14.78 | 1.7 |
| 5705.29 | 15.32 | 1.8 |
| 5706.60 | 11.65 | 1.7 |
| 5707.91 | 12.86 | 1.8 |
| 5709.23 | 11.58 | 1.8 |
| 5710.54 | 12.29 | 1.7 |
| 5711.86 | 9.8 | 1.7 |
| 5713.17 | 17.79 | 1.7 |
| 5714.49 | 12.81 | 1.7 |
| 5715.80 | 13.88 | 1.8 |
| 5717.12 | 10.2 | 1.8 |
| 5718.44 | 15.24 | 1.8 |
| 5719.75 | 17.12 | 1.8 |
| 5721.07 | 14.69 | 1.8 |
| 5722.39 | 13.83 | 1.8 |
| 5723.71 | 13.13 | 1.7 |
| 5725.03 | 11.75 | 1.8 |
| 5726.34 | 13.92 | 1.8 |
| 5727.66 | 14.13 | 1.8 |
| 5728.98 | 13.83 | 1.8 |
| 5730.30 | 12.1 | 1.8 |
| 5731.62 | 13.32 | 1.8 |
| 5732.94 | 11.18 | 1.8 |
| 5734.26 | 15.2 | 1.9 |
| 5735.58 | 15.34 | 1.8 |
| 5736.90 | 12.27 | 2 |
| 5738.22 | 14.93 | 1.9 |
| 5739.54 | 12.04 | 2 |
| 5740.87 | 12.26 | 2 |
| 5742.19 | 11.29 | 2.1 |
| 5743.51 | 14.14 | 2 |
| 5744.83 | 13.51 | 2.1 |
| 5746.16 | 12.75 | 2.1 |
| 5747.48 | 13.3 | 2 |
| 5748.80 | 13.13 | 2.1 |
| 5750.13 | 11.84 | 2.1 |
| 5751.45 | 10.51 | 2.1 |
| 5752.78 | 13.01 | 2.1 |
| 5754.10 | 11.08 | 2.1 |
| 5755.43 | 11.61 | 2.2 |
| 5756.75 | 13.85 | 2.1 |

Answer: 2.28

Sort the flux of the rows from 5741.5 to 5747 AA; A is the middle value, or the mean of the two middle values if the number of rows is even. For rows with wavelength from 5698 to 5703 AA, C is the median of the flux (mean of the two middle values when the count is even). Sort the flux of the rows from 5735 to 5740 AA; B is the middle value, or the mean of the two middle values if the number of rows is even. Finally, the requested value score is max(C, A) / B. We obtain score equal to 0.97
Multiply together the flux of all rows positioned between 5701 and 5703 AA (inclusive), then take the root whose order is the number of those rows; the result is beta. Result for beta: 12.8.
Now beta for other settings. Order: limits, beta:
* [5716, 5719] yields 12.5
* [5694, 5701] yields 13.2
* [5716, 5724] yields 13.9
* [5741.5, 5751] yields 12.8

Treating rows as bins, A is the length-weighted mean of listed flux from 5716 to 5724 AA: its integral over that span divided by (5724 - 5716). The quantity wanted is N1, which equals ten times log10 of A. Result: 11.48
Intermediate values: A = 14.1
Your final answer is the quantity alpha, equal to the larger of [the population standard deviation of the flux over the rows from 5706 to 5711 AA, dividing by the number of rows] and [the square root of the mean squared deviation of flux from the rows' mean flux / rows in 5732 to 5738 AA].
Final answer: 1.81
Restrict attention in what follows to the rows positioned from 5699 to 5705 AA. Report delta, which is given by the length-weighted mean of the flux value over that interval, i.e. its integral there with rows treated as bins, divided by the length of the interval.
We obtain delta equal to 13.0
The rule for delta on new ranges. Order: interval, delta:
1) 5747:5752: 12.2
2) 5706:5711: 12.1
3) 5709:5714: 13.0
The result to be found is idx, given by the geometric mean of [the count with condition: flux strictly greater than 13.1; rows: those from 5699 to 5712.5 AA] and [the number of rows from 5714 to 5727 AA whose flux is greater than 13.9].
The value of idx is 3.5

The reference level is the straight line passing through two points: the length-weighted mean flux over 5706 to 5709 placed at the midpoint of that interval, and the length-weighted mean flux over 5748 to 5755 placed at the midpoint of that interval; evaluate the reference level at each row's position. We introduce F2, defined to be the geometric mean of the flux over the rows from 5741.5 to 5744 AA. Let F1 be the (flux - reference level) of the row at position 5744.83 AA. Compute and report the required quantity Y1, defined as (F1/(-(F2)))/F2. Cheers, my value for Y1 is -0.010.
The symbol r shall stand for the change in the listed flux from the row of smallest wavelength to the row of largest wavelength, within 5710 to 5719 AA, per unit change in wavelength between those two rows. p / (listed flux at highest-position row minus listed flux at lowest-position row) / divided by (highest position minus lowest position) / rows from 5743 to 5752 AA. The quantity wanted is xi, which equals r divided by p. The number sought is -0.8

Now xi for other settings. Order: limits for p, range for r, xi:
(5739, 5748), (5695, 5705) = 1.7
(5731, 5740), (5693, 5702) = 1.1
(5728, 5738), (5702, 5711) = -0.3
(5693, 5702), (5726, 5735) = -0.9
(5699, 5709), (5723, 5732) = 0.1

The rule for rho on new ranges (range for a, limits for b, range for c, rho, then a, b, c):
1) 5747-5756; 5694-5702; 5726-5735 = 2.50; 2.10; 1.68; 1.81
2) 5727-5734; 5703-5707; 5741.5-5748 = 2.56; 1.80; 1.73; 2.06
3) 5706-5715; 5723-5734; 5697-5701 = 2.25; 1.73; 1.79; 1.67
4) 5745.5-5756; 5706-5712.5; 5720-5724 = 2.45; 2.10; 1.74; 1.77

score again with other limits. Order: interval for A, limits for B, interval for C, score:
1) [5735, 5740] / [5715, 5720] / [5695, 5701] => 0.93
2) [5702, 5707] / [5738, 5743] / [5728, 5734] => 1.10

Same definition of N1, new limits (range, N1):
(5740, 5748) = 11.09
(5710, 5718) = 11.09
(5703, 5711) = 11.16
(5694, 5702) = 11.26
